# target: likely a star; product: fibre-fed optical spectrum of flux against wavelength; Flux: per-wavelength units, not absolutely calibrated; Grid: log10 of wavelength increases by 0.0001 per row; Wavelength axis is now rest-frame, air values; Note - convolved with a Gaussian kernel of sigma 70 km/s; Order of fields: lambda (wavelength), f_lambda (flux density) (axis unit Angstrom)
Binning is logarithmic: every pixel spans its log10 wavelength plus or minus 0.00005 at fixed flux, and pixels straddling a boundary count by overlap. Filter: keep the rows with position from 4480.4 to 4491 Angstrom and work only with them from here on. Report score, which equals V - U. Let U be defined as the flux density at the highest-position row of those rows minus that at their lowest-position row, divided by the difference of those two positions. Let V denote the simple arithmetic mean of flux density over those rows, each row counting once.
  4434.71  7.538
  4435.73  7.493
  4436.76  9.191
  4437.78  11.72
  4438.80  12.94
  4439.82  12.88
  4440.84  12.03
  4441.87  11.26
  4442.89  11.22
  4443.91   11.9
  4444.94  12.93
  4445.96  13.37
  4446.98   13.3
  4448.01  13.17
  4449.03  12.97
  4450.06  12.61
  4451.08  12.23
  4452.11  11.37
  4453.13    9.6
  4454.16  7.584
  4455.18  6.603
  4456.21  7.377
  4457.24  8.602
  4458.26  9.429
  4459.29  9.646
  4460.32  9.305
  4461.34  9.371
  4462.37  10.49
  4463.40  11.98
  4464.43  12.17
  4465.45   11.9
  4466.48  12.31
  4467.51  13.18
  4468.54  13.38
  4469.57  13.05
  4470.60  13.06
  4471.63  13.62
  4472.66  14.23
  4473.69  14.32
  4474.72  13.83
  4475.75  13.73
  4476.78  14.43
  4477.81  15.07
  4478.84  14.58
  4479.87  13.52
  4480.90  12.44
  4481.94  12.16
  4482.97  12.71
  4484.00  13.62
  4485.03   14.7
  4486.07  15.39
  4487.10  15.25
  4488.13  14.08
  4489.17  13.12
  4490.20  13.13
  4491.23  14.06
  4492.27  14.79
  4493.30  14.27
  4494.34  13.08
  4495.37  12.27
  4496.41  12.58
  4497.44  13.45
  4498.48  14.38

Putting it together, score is 13.6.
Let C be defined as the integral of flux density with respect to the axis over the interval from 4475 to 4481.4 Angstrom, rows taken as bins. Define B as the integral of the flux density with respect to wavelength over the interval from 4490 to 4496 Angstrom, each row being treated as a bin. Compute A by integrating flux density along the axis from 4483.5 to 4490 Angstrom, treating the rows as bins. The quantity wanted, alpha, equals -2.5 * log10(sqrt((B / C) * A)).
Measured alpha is -2.41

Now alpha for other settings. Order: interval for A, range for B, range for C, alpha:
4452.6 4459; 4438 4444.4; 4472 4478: -2.10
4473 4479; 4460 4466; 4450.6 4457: -2.48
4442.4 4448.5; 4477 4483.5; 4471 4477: -2.38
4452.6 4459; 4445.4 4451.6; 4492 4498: -2.15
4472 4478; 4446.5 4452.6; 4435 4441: -2.50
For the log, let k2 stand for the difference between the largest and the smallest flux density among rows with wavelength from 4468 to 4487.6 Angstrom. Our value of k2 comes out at 3.2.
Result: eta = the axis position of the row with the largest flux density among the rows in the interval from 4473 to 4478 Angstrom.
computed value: 4477.81 Angstrom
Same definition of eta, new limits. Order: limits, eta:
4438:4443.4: 4438.80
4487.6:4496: 4492.27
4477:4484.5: 4477.81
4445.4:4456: 4445.96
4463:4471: 4468.54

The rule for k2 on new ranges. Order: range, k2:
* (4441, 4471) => 6.8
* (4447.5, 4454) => 3.6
